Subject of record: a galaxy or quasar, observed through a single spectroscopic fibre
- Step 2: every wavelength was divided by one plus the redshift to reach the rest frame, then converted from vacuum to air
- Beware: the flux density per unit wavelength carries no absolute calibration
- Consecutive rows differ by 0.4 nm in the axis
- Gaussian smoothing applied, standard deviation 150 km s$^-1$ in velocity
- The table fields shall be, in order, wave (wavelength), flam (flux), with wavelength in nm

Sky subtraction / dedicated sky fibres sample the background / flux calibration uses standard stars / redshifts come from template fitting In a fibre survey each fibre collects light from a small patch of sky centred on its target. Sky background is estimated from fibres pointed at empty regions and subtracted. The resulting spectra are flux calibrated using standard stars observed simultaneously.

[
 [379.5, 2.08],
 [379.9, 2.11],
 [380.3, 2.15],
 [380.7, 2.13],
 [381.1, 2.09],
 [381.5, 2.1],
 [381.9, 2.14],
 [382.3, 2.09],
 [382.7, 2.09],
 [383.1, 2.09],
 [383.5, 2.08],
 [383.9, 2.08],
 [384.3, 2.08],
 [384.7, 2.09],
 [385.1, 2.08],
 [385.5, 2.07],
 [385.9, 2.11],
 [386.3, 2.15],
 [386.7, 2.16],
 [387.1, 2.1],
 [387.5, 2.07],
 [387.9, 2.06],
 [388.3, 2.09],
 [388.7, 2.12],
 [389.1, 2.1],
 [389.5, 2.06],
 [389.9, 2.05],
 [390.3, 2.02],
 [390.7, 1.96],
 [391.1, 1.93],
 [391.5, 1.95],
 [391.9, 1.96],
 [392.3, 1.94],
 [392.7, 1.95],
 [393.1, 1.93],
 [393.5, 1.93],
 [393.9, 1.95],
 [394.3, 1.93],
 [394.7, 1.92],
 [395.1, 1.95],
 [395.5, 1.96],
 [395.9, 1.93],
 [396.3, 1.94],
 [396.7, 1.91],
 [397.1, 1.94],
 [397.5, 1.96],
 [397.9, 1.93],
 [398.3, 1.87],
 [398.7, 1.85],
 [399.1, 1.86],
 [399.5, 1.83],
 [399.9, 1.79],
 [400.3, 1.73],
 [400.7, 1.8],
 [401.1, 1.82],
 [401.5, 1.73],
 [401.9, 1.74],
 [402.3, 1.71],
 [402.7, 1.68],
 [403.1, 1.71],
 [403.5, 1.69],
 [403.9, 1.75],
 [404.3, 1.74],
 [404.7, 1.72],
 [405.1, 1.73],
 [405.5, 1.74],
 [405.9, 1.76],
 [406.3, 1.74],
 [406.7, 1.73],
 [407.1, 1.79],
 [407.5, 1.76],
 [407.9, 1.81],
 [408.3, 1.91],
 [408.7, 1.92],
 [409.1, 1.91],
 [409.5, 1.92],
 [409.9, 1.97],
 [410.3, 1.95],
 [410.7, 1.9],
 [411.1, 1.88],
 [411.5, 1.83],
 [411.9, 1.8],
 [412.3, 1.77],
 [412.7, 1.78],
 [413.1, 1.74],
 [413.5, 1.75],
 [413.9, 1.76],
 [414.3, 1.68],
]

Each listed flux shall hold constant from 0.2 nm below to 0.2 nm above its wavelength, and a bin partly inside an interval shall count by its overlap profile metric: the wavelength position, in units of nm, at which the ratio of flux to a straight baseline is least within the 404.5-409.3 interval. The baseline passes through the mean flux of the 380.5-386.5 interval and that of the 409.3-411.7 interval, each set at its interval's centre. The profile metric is 404.7 nm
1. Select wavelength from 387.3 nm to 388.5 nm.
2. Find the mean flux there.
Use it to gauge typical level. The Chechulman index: 2.07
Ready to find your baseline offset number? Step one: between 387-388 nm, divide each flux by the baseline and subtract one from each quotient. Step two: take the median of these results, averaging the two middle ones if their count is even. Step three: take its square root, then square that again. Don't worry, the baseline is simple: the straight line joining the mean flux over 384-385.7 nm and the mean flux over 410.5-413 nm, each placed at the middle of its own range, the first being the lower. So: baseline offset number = 0.007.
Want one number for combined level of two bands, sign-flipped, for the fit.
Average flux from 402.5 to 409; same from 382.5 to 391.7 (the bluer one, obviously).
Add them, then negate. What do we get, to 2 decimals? -3.83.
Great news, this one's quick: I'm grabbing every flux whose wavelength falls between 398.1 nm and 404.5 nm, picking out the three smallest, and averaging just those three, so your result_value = 1.7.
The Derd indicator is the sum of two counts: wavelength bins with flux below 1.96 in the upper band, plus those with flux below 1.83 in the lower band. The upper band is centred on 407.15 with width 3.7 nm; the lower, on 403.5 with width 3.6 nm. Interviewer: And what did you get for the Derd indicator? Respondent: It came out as 18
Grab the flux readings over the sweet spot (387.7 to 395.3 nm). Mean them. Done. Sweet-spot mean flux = 1.99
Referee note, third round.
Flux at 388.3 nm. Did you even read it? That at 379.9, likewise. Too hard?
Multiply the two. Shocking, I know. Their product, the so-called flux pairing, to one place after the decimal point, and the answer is 4.4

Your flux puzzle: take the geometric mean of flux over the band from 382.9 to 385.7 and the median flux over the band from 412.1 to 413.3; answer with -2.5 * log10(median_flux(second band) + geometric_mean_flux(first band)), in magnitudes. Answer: -1.46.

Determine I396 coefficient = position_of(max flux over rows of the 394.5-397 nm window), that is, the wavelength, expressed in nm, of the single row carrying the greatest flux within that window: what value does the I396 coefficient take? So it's 395.5 nm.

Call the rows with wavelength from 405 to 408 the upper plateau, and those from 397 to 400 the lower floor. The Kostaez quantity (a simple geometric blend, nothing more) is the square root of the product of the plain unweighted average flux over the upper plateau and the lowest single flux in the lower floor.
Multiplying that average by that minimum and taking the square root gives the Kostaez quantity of 1.77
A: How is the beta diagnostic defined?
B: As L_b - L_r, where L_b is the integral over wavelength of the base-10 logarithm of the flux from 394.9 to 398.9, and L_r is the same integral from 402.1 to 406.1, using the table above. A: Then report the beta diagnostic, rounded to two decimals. 0.19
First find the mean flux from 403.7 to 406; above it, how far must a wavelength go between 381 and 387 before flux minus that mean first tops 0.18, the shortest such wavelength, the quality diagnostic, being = 381.1 nm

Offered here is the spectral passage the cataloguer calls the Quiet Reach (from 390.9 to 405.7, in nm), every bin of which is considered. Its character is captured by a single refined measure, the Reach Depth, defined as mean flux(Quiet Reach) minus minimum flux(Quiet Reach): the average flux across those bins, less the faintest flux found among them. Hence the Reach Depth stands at 0.17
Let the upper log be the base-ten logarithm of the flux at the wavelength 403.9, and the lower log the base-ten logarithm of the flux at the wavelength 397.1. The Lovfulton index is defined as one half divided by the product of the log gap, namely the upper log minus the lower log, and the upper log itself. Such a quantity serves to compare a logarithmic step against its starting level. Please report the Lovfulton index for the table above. -46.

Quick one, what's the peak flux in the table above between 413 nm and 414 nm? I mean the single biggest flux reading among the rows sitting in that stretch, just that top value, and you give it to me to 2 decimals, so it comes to 1.76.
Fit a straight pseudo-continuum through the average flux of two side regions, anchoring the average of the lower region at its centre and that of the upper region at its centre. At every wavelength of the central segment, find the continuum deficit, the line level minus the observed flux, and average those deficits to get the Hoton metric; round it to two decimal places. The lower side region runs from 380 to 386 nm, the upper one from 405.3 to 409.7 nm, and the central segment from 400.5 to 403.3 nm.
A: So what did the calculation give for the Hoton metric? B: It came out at 0.14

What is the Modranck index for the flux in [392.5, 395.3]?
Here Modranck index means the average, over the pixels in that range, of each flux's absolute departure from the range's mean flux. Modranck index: 0.011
